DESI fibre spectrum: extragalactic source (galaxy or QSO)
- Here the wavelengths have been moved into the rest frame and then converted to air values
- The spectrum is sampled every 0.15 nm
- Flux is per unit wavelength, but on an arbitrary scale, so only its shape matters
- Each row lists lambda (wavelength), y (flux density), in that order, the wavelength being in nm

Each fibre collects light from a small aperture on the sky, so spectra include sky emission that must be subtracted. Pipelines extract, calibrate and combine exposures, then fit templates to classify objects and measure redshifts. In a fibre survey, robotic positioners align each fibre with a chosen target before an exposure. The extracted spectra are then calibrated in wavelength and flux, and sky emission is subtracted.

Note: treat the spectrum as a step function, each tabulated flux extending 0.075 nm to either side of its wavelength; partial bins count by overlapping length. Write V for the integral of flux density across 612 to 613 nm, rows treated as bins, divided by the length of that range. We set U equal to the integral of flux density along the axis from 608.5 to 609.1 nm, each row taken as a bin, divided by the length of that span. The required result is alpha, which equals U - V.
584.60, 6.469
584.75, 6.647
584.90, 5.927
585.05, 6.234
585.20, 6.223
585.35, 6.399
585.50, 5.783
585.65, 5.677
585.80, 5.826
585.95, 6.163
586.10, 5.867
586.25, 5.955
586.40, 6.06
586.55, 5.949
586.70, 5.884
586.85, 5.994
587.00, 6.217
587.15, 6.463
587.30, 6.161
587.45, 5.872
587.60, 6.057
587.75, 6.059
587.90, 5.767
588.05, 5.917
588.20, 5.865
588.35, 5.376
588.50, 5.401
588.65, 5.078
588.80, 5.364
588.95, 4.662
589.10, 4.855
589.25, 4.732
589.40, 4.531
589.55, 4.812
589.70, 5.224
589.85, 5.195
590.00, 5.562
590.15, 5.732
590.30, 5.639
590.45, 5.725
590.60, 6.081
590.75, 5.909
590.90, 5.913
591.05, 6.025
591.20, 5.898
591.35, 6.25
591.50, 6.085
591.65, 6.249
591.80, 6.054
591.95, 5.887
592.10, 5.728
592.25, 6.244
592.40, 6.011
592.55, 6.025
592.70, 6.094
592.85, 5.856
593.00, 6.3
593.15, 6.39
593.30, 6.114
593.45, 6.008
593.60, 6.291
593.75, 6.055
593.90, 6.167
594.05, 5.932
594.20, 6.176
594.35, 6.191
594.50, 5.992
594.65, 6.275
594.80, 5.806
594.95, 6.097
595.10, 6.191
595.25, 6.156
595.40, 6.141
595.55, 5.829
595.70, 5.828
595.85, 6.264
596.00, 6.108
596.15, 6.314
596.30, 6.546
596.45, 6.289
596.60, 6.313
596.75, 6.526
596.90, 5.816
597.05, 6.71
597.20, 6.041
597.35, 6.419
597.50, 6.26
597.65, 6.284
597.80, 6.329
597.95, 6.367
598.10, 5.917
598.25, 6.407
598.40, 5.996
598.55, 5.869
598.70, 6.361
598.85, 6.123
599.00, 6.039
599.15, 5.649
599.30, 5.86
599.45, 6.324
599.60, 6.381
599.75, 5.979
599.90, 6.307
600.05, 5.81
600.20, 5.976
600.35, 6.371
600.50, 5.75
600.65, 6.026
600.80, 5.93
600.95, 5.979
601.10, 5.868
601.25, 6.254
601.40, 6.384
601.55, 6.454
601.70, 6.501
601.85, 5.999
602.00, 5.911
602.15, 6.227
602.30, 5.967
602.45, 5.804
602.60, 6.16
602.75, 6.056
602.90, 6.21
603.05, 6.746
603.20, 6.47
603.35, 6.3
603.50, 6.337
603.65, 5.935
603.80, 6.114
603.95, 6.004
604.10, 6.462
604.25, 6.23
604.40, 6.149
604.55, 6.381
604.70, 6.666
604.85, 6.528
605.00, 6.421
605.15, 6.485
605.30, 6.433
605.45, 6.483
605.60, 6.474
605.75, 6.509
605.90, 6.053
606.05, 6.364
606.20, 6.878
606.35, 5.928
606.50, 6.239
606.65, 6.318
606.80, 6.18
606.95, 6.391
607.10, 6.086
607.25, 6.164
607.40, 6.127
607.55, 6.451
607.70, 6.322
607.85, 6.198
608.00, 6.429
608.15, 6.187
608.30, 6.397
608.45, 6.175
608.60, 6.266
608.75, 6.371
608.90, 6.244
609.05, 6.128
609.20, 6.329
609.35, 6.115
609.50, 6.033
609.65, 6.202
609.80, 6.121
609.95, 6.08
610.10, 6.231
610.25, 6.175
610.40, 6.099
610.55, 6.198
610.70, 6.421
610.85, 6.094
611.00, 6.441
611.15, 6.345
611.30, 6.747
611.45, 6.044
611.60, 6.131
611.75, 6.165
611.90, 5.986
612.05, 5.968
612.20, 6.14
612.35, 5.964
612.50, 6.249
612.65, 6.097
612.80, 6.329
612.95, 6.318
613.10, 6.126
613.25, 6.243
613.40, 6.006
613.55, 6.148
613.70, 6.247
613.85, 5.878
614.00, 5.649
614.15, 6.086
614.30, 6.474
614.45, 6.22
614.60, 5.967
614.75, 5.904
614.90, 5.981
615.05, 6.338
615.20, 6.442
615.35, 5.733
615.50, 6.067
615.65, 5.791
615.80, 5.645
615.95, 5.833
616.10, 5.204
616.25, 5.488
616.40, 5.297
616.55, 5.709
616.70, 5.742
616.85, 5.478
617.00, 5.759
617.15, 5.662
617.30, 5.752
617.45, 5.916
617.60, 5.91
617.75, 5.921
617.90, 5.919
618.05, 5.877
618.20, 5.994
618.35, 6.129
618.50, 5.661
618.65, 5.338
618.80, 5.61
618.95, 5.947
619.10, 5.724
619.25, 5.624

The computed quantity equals 0.10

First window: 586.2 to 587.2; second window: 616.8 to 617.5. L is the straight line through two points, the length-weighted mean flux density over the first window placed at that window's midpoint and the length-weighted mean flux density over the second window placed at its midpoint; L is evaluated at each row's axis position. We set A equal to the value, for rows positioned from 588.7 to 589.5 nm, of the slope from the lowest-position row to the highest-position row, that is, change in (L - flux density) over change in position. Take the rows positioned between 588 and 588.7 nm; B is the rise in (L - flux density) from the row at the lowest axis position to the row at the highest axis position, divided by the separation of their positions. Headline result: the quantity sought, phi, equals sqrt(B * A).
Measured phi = 1.38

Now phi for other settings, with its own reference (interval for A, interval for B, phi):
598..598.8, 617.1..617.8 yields 0.58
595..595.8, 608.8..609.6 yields 0.45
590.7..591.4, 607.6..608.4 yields 0.28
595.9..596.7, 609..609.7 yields 0.22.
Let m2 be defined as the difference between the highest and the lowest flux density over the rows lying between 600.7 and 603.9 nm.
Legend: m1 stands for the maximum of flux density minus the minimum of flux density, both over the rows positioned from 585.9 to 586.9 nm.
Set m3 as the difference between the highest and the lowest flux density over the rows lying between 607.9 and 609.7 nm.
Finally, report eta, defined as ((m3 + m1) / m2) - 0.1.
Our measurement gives 0.6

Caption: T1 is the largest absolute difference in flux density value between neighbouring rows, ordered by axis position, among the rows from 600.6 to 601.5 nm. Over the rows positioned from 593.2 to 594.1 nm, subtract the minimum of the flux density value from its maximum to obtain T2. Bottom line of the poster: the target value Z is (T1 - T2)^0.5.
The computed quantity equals 0.2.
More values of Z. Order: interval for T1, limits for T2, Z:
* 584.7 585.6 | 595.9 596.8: 0.5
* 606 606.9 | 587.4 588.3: 0.8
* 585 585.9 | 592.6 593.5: 0.3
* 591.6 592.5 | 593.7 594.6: 0.5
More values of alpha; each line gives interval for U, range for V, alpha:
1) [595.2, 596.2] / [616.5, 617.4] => 0.39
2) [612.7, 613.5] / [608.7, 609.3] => -0.06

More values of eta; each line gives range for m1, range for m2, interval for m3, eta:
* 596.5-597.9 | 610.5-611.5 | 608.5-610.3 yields 1.7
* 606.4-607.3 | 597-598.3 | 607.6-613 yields 1.3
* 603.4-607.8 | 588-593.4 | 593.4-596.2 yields 0.7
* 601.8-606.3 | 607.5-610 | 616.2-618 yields 4.0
